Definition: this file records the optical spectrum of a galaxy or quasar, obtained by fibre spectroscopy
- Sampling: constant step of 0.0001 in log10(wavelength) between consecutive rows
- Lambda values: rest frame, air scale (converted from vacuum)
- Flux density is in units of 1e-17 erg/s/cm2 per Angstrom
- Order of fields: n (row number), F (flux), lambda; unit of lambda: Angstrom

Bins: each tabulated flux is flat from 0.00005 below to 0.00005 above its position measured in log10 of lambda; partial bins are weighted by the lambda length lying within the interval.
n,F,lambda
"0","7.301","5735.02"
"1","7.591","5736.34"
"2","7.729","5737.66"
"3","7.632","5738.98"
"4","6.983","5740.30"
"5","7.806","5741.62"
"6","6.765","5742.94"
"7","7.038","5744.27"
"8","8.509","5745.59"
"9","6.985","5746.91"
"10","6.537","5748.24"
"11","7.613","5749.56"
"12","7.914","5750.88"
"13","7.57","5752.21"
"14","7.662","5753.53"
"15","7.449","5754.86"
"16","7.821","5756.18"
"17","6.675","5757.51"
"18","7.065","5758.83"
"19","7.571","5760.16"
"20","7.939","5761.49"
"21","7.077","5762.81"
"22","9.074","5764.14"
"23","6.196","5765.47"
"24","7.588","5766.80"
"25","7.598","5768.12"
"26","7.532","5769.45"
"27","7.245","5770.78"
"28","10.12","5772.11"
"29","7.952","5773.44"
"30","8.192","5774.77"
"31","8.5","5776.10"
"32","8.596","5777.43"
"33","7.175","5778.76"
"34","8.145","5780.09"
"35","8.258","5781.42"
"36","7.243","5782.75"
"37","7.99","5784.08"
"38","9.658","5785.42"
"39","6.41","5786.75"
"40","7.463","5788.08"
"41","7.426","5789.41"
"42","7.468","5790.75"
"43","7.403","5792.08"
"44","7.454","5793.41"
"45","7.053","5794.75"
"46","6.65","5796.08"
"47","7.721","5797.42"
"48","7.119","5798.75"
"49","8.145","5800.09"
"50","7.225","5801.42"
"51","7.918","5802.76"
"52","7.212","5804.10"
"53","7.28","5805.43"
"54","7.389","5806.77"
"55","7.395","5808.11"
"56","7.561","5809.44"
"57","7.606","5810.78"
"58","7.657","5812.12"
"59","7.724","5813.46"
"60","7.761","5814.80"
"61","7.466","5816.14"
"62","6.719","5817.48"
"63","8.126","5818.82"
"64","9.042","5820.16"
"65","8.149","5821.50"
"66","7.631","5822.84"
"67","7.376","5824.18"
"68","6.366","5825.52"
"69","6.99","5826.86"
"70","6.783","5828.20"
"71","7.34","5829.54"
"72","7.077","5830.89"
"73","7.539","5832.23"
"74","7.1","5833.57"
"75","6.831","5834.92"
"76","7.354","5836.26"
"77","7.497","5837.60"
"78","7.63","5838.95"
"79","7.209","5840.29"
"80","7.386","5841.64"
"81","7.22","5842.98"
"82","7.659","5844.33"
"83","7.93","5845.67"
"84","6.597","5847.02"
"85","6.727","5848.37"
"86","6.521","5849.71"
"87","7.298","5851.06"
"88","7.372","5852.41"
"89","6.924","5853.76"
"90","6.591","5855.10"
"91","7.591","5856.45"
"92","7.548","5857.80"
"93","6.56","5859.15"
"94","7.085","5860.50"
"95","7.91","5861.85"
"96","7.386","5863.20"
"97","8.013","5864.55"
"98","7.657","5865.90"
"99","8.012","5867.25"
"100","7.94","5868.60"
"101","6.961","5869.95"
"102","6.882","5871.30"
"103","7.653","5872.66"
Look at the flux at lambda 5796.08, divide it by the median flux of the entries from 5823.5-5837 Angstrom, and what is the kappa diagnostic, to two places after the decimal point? 0.94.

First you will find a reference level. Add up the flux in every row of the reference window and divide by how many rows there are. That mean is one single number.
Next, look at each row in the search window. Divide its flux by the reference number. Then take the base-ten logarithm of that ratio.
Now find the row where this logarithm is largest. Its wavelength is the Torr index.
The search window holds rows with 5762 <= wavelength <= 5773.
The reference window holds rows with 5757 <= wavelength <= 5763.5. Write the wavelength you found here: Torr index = 5772.11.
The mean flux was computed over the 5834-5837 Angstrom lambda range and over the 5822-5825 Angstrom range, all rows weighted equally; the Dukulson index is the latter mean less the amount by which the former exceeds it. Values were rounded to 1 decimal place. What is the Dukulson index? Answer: 7.9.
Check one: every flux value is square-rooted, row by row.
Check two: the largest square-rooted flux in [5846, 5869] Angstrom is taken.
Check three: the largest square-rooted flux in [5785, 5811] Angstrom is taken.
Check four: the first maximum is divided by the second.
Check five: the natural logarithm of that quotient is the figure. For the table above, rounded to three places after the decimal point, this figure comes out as -0.093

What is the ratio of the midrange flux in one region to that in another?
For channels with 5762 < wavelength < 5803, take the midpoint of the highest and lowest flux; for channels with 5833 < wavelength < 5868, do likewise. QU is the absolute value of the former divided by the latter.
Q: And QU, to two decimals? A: 1.12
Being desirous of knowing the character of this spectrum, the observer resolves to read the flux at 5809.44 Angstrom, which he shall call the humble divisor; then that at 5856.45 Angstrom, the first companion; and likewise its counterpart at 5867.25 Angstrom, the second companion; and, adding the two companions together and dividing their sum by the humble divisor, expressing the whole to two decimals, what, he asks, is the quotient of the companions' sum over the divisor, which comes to 2.06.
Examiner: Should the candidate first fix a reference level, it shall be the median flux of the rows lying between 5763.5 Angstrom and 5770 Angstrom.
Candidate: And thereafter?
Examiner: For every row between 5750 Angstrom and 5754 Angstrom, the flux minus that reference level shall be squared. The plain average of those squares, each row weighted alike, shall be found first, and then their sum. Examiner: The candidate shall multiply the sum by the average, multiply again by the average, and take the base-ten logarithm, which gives -3.8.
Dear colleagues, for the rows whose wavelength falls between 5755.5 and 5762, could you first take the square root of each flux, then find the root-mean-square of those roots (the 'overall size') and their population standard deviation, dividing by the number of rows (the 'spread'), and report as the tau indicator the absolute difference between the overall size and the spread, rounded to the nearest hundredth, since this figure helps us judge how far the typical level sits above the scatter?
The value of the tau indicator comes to 2.63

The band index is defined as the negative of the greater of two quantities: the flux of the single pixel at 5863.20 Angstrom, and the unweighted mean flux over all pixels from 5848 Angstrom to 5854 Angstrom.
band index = -7.39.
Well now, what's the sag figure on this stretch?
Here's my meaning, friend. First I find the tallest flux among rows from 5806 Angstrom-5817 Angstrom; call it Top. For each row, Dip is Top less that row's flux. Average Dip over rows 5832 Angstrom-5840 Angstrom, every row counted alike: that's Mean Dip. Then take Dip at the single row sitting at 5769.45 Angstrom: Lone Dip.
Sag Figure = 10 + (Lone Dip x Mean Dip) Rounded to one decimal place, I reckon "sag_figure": 10.1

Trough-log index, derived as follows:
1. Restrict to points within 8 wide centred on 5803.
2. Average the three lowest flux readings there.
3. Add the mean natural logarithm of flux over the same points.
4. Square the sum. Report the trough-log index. 86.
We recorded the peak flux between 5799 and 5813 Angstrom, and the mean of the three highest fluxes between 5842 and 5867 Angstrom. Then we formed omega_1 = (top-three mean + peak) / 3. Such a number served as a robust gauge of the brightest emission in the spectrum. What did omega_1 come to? 5.37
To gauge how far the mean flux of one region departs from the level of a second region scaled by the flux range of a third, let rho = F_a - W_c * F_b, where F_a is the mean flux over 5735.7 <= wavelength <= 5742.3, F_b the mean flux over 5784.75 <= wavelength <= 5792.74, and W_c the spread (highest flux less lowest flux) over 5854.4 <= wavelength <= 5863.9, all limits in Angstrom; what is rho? -3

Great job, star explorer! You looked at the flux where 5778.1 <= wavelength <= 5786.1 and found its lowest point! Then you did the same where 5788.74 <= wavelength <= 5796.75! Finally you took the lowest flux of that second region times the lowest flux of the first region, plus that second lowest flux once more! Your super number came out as 54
